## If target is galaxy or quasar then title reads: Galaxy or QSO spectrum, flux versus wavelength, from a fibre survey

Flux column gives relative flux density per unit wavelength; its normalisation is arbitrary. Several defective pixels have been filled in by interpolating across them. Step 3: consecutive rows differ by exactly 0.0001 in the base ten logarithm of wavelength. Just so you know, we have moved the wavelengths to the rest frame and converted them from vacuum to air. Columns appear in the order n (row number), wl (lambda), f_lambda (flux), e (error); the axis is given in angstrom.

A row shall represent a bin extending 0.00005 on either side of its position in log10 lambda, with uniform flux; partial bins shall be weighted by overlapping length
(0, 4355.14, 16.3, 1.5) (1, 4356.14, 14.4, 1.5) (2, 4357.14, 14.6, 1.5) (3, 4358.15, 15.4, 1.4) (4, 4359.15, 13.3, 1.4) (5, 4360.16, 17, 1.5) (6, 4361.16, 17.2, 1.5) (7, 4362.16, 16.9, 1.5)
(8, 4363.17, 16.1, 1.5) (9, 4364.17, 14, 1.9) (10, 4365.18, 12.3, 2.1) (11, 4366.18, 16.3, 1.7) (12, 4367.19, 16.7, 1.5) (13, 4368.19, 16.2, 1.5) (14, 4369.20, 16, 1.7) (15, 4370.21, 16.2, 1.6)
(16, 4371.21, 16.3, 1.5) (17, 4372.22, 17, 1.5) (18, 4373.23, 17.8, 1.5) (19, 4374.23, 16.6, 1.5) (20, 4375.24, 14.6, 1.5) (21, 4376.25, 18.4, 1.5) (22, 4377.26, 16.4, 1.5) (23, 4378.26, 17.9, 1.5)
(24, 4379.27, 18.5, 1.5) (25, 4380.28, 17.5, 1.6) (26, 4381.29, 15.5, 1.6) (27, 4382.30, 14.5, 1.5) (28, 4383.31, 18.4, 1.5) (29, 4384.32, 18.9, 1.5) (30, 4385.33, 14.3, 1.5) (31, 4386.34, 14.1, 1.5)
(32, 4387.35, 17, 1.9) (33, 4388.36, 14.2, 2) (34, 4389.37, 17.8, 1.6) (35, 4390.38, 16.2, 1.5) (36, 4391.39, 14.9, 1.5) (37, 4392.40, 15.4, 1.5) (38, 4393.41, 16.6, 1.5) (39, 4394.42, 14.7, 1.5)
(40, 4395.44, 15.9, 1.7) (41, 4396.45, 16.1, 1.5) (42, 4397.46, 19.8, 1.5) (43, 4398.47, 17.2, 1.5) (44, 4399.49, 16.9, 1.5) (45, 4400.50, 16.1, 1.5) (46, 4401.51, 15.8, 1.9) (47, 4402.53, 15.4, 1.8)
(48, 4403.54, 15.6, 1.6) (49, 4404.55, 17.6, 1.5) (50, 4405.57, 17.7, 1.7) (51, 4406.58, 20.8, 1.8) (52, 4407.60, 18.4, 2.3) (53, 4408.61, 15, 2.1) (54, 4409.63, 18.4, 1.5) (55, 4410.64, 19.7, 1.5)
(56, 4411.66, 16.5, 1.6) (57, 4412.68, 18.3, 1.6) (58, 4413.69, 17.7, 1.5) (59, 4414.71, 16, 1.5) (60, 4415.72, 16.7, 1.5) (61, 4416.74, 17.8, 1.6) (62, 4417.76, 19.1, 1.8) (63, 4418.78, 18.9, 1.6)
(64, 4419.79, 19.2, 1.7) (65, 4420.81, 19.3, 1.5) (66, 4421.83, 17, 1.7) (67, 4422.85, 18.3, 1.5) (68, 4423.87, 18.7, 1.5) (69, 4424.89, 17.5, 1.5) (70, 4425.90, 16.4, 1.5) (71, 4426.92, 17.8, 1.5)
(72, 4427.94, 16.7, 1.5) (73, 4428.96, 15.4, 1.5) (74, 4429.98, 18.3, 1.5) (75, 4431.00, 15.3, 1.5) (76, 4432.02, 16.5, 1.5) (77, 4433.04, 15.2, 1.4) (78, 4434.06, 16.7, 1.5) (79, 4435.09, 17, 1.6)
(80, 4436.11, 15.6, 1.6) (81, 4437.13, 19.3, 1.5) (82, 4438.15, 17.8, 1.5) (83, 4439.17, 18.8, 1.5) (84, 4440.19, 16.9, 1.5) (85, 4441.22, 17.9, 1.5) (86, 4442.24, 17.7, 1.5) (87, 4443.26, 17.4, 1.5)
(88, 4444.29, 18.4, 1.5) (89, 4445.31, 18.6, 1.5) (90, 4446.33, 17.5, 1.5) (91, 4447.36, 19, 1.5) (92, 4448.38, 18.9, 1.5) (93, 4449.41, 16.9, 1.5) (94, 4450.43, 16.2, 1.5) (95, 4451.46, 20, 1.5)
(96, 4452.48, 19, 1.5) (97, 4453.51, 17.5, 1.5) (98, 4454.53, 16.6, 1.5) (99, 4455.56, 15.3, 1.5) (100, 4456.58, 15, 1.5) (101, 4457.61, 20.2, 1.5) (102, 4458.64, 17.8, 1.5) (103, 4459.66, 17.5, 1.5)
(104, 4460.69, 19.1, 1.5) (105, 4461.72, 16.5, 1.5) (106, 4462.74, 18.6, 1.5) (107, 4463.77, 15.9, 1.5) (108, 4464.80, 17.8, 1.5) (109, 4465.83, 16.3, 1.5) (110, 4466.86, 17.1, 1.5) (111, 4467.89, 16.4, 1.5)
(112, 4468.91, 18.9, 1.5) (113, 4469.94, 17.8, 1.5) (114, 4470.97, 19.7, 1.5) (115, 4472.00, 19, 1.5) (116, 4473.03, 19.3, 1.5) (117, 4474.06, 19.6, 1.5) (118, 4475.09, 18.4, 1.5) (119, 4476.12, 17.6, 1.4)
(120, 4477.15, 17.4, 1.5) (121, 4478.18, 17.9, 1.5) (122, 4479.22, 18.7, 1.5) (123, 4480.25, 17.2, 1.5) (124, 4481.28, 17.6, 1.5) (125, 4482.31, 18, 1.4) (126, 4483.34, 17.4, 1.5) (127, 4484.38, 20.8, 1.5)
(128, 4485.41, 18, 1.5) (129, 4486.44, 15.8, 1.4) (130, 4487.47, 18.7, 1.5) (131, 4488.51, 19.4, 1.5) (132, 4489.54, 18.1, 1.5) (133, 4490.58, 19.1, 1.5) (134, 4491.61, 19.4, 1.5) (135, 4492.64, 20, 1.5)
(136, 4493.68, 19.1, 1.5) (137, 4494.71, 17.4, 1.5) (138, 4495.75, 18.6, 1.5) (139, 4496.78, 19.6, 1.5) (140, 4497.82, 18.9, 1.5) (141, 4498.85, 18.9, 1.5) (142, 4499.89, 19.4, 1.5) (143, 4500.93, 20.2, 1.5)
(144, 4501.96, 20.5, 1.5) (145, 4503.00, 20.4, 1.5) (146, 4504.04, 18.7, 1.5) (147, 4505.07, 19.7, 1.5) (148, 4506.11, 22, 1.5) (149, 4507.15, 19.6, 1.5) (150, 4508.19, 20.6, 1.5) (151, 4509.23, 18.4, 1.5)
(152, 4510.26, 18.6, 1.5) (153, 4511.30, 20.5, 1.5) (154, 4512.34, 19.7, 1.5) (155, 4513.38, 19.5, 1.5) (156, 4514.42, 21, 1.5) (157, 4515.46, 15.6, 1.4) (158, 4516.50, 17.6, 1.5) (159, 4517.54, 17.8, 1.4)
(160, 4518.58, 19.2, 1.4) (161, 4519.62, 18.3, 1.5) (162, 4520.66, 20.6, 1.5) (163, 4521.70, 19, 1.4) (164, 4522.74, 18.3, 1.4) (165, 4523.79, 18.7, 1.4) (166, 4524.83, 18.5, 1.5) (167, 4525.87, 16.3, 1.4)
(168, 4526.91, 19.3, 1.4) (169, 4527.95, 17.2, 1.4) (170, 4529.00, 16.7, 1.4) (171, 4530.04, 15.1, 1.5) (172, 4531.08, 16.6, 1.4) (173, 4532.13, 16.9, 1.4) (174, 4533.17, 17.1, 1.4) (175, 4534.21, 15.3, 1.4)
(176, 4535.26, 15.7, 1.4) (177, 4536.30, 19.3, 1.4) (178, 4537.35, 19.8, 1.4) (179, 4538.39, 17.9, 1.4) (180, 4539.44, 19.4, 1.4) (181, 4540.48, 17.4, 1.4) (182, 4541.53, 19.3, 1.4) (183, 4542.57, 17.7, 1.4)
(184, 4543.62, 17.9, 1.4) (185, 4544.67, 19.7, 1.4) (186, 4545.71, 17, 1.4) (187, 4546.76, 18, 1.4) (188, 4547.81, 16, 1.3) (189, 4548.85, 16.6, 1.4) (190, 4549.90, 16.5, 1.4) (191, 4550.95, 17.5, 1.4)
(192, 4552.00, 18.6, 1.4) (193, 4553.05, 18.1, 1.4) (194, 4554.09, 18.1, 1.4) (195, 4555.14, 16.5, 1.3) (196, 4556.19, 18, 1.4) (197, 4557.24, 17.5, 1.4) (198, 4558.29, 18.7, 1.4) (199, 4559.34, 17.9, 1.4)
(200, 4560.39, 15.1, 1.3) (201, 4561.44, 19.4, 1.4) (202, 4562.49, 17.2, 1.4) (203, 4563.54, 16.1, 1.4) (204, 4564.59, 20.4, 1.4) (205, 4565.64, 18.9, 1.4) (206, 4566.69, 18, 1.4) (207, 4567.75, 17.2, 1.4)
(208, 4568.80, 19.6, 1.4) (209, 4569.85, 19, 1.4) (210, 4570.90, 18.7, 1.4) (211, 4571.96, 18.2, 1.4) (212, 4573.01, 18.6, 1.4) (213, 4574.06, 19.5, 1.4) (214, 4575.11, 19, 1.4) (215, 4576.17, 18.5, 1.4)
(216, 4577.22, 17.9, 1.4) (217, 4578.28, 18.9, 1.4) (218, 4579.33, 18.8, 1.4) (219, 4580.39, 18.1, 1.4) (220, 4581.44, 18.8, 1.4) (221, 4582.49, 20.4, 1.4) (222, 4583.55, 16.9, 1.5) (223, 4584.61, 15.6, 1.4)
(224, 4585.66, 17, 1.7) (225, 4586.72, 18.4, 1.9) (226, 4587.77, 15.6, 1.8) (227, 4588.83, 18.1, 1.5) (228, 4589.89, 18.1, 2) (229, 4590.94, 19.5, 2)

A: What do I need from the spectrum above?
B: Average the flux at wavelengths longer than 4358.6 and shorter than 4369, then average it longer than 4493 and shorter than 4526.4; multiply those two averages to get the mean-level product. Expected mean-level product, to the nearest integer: 298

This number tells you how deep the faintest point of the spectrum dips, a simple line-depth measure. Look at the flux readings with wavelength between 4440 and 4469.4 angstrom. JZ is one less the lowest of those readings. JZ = -14.0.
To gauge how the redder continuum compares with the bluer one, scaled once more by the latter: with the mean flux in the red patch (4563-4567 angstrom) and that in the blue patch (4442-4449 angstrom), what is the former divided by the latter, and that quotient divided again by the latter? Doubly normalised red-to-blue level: 0.055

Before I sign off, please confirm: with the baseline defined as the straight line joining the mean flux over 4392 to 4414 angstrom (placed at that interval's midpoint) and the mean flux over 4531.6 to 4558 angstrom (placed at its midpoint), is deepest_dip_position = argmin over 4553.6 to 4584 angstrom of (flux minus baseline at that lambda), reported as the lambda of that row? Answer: 4560.39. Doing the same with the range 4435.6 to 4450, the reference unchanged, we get 4436.11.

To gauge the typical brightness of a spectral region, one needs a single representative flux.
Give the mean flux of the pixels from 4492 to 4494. 20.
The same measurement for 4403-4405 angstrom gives 17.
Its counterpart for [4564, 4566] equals 20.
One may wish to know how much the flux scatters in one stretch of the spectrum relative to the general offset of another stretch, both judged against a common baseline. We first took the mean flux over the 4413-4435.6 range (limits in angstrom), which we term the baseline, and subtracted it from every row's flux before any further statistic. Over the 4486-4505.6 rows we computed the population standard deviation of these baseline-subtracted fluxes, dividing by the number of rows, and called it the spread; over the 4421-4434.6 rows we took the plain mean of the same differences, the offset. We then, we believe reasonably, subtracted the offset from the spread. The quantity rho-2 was 1.5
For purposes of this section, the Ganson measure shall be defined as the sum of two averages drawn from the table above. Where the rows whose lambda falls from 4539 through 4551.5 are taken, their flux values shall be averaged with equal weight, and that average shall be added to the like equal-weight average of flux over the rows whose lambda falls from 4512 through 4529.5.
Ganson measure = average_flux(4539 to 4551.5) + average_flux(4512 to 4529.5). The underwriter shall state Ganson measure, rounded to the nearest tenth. 36.2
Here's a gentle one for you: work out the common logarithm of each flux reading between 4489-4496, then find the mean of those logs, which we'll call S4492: 1.27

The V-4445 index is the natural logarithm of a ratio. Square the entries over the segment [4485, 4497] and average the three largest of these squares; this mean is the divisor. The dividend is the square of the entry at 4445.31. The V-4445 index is -0.11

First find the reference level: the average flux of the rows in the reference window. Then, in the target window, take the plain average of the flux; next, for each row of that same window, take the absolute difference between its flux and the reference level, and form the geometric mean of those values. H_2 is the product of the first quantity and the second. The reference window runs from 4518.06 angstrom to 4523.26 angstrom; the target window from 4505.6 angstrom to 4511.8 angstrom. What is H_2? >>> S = 20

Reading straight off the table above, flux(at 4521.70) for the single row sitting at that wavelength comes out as 19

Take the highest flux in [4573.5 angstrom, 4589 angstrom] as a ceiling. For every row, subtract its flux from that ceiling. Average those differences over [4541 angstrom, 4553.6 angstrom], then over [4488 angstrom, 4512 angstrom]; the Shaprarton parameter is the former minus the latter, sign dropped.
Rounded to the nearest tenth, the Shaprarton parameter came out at 1.7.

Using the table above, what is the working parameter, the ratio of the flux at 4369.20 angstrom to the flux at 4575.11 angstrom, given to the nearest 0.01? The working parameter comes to 0.84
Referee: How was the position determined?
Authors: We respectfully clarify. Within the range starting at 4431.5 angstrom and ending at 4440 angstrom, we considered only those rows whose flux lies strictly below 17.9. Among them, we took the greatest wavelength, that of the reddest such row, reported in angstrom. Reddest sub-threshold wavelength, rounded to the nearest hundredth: 4438.15 angstrom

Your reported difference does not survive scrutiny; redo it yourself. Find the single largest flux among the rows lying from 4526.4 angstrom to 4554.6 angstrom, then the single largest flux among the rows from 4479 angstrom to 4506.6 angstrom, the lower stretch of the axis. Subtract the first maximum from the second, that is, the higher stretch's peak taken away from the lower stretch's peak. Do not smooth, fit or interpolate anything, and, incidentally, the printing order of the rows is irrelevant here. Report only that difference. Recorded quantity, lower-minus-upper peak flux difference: 2.2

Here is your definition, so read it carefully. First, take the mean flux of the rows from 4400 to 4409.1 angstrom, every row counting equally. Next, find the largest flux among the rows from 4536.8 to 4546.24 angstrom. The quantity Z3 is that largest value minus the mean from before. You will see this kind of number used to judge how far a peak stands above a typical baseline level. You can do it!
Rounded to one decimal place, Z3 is 2.9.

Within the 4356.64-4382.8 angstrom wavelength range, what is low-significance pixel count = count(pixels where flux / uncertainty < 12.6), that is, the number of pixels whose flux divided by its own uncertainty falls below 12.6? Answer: 26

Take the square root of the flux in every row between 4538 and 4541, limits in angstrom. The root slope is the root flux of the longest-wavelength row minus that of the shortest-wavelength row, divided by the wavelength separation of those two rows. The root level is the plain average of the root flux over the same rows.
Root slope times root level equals -0.12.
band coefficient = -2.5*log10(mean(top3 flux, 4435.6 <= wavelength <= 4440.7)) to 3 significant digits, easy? -3.18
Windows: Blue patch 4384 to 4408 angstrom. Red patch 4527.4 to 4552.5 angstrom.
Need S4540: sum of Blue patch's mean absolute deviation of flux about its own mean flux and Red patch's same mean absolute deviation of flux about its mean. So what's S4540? 2.46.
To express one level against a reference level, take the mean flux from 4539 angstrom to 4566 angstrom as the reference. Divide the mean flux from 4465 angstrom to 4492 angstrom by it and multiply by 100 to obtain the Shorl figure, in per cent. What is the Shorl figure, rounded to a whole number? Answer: 102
